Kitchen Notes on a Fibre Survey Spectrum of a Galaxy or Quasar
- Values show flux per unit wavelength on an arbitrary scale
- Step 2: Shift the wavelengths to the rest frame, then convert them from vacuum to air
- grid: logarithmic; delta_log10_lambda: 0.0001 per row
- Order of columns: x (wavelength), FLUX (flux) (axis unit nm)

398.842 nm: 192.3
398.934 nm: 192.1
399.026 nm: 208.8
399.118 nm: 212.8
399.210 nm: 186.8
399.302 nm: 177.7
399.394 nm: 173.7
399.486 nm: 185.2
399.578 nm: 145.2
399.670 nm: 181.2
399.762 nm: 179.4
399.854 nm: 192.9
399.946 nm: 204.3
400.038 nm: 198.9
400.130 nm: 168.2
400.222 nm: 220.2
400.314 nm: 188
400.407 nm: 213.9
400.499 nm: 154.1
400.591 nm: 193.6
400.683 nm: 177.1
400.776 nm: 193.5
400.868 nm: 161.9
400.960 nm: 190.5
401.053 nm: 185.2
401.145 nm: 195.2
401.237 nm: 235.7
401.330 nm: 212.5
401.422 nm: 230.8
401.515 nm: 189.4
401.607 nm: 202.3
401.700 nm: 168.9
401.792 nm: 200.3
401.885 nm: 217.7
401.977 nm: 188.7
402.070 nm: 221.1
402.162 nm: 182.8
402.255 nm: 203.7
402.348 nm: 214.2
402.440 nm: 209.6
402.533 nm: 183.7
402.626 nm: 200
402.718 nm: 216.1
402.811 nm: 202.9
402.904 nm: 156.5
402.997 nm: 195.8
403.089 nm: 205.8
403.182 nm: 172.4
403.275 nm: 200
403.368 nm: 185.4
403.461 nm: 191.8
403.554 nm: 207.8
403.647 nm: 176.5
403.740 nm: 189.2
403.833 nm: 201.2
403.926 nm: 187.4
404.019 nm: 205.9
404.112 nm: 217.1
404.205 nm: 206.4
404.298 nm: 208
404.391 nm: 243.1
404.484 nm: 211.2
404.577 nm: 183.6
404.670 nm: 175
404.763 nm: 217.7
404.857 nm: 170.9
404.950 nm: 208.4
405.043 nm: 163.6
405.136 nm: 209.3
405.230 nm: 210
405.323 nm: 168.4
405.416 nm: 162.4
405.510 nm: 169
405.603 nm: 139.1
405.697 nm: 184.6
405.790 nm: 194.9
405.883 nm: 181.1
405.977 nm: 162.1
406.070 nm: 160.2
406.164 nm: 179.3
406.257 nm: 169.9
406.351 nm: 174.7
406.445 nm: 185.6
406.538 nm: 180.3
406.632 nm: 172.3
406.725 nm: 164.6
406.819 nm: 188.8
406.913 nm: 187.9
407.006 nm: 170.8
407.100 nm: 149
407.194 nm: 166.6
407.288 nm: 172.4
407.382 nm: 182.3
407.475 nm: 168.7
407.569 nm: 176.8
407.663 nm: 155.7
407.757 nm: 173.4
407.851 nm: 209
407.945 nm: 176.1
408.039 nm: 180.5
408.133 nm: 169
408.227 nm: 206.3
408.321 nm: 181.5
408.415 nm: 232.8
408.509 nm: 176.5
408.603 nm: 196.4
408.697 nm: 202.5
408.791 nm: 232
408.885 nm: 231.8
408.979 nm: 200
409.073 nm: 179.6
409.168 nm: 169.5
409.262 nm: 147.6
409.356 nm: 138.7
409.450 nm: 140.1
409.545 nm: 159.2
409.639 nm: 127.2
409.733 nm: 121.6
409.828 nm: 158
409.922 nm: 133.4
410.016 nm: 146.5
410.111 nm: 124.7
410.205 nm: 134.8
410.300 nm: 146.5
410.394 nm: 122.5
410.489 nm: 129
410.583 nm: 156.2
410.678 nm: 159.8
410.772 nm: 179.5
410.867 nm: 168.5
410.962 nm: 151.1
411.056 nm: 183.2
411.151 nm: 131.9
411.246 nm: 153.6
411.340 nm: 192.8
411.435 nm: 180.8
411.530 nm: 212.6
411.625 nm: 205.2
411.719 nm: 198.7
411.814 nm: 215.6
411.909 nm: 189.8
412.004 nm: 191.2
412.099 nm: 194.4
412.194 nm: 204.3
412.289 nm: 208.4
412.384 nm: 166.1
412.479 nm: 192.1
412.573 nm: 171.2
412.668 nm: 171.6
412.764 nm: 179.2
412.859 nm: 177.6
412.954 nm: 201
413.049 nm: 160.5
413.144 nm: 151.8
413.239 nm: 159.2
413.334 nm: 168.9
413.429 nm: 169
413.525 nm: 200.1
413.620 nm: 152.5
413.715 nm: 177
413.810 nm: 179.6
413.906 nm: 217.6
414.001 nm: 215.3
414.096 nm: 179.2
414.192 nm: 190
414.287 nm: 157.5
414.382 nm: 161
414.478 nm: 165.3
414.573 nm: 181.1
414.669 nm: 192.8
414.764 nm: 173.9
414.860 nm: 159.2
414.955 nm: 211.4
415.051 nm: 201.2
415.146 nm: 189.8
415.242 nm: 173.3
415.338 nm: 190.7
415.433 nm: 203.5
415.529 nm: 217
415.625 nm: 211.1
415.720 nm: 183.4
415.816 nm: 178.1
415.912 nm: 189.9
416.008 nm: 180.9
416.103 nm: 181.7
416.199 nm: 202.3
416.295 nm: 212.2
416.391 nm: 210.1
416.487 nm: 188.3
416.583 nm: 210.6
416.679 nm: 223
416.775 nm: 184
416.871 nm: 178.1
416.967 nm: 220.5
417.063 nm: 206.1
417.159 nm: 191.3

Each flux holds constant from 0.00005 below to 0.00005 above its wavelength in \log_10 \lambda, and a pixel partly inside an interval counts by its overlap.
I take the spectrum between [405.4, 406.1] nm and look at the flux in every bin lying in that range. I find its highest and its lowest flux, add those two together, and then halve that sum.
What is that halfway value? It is 167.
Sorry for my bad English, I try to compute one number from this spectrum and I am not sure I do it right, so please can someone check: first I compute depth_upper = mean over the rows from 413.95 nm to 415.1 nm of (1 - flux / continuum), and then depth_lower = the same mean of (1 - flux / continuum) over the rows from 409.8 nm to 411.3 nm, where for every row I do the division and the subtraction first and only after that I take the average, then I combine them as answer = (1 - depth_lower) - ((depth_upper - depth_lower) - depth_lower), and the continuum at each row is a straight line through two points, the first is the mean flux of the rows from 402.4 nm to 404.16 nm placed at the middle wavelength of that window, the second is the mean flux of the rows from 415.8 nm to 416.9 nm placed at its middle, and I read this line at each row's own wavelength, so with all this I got 1.17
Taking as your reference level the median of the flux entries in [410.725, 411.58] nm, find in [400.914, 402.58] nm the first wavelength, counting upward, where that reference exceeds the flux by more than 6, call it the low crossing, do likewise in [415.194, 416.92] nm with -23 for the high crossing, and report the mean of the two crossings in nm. 408.47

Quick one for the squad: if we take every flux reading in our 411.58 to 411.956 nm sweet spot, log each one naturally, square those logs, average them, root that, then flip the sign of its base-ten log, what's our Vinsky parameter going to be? -0.725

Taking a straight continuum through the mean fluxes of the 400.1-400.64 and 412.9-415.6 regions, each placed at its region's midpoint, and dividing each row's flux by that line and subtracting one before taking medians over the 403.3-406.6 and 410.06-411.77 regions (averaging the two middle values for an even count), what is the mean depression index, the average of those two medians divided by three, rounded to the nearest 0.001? -0.026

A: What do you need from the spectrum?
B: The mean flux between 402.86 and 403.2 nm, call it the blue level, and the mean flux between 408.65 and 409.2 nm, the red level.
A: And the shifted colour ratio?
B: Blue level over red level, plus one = 1.90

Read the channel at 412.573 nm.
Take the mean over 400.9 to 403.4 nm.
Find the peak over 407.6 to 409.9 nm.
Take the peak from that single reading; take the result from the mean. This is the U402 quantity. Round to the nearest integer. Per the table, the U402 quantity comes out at 260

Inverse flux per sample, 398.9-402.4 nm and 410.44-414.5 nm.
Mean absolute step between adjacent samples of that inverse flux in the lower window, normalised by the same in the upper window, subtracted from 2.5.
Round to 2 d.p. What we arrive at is 1.39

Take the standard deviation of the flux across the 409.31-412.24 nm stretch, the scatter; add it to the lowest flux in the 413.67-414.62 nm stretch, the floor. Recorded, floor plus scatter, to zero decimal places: 187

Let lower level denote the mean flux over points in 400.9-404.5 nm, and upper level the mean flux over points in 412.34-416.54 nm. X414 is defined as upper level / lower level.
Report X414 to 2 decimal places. 0.92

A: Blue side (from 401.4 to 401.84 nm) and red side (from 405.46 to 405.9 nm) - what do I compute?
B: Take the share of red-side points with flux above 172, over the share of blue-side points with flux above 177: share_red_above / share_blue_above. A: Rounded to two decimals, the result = 0.75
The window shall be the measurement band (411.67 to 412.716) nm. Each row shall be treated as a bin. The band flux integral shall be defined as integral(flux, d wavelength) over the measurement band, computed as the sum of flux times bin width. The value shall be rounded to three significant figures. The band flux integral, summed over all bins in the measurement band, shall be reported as 200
